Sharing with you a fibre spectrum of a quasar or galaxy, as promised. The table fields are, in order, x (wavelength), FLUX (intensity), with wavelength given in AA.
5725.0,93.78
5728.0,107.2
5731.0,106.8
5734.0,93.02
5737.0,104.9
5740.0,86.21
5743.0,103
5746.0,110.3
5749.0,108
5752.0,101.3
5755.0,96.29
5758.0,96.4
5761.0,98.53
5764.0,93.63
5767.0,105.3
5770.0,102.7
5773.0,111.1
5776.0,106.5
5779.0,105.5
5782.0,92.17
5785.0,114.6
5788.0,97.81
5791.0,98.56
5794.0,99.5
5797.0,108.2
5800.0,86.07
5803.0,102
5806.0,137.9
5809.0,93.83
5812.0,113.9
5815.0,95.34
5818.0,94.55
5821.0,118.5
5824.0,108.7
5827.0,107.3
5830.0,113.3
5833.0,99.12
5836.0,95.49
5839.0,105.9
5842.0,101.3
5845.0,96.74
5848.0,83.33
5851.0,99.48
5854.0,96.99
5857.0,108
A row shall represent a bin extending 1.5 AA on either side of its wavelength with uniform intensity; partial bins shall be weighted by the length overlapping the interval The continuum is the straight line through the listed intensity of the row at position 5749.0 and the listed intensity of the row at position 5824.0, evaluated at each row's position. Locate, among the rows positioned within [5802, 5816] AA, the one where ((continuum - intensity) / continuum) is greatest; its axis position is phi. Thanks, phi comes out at 5809.0 AA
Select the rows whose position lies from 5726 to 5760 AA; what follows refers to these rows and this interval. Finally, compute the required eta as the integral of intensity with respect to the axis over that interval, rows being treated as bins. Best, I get 3436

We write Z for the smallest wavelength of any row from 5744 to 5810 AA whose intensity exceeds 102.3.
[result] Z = 5746.0 AA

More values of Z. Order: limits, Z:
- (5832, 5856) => 5839.0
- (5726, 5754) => 5728.0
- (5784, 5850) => 5785.0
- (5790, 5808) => 5797.0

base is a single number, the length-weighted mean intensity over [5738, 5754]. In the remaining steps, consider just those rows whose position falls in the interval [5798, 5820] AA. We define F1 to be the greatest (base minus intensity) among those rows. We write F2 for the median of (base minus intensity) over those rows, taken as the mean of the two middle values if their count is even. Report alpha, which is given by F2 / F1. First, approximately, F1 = 16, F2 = 6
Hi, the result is 0.4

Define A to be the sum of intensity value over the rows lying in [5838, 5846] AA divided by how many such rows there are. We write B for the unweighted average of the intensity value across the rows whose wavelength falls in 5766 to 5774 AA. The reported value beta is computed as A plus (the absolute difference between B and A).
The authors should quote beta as 106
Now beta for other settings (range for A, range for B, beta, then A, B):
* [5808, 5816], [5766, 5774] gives 106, 101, 106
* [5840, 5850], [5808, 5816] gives 101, 94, 101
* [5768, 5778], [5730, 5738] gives 112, 107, 102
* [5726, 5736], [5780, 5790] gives 103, 102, 102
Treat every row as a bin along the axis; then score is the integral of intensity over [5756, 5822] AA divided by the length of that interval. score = 103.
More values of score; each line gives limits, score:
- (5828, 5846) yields 102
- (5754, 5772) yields 99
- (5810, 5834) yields 106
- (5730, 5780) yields 102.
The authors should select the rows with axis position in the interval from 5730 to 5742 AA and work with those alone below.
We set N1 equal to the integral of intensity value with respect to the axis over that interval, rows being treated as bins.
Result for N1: 1171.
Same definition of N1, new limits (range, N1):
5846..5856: 942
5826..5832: 658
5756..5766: 966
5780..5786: 616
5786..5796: 999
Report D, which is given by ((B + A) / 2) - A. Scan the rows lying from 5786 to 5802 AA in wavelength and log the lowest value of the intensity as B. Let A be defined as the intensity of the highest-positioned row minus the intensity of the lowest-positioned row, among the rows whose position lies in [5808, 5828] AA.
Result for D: 36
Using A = 13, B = 86.07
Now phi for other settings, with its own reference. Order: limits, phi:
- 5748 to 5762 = 5755.0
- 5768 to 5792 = 5782.0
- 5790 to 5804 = 5800.0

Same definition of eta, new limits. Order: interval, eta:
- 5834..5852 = 1747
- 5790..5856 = 6773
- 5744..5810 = 6803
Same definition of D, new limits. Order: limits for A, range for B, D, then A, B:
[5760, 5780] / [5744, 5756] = 45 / 7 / 96.29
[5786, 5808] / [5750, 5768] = 27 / 40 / 93.63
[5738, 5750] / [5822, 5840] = 37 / 22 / 95.49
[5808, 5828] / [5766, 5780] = 45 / 13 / 102.7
